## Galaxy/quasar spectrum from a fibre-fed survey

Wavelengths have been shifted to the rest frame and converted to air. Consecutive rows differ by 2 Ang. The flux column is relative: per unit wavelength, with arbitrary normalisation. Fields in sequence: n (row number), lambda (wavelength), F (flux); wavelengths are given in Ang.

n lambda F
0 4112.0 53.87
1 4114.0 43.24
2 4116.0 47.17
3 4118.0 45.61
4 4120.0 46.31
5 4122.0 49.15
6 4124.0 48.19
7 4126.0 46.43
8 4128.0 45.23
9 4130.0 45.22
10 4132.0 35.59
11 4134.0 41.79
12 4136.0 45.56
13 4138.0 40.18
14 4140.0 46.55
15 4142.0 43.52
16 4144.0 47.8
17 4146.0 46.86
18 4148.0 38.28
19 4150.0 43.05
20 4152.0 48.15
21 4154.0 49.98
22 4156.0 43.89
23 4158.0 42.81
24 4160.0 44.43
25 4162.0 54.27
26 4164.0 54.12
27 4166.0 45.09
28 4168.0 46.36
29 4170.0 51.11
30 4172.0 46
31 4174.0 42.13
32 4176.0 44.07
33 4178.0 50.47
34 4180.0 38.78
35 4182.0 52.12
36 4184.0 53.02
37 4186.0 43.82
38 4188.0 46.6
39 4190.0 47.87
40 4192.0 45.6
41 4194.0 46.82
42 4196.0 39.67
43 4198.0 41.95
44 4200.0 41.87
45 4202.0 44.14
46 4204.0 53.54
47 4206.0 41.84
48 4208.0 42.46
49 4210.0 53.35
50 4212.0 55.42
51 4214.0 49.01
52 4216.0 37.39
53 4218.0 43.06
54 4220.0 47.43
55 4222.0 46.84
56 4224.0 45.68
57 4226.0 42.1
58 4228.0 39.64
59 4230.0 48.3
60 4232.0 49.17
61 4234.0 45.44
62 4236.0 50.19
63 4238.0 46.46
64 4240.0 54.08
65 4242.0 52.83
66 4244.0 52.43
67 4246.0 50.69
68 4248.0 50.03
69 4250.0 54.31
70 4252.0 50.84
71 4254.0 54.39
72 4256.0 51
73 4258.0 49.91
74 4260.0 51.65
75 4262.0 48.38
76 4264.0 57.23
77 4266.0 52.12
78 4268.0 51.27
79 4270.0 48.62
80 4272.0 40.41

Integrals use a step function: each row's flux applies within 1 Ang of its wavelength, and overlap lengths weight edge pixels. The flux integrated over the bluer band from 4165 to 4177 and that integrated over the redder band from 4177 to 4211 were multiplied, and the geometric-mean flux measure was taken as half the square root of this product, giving 464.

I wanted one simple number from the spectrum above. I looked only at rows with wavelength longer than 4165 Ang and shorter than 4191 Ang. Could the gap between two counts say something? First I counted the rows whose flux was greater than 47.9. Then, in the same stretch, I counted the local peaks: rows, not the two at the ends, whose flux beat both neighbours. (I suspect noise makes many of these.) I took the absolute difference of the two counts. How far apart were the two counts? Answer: 1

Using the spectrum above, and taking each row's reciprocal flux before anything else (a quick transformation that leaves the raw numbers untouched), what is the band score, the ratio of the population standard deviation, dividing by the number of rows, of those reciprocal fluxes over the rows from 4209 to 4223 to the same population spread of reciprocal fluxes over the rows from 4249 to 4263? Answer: 3.5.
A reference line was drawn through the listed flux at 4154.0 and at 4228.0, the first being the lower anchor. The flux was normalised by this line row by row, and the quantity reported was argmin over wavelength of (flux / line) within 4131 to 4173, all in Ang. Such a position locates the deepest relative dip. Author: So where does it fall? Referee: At 4132.0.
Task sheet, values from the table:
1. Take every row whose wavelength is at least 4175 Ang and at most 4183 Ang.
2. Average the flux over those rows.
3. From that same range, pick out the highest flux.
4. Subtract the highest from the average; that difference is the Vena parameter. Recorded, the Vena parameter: -6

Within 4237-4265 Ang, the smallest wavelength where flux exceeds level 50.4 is 4240.0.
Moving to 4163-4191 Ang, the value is 4164.0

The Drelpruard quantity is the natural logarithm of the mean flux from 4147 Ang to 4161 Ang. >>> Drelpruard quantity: 3.79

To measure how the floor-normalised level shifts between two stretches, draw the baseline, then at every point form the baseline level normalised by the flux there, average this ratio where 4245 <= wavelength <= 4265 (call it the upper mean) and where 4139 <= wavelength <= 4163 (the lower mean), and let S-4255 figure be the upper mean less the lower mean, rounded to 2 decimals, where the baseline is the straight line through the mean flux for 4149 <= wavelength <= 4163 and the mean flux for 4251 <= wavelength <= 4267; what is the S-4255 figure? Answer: -0.02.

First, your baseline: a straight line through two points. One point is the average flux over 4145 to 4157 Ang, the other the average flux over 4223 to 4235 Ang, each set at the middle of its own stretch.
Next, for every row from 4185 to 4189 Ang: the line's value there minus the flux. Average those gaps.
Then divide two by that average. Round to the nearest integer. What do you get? -12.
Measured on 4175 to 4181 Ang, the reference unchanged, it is 3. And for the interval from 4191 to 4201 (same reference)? 1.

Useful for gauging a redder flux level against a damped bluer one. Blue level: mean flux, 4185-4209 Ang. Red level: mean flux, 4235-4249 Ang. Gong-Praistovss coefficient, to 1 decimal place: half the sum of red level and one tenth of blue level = 27.7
